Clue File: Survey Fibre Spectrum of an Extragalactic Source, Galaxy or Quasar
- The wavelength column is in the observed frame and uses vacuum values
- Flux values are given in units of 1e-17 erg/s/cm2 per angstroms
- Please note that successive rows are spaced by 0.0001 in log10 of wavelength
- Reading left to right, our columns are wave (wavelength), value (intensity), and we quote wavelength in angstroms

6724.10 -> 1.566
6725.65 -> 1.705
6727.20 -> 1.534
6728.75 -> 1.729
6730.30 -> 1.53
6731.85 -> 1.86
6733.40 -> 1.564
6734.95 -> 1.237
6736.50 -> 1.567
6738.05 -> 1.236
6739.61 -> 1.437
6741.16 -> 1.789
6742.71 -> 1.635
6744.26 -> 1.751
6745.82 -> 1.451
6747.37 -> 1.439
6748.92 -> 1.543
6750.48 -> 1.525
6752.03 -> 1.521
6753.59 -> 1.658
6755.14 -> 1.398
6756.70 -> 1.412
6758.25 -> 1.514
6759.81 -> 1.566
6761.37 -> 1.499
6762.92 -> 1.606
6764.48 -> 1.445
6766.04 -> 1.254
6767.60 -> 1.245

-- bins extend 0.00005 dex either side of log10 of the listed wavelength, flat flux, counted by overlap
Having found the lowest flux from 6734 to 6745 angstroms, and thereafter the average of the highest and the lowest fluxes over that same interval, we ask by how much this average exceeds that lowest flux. 0.28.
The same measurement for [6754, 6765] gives 0.10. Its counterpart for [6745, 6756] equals 0.13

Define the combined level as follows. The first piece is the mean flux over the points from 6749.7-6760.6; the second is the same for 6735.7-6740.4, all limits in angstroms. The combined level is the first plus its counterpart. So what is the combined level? 2.93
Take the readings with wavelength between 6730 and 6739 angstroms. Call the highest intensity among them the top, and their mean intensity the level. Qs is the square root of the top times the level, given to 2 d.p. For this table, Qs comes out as 1.67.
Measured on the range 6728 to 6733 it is 1.78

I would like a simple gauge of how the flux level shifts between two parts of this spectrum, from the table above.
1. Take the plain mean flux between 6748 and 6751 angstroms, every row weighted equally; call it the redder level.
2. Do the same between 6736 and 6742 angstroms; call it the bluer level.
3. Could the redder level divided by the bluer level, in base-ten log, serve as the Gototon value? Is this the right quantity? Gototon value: 0.01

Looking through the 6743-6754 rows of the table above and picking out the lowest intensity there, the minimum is 1.439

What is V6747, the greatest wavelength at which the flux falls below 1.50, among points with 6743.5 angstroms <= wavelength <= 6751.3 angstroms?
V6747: 6747.37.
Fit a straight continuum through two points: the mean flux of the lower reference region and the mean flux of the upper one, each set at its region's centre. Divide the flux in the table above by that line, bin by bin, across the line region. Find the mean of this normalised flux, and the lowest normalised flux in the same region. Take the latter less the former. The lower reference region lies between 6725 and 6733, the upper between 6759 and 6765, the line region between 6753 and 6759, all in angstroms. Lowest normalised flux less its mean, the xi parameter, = -0.06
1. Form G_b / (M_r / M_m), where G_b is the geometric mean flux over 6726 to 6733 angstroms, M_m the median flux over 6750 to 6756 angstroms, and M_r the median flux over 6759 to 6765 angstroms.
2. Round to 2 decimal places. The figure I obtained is 1.65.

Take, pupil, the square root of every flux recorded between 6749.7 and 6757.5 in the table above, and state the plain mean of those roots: 1.23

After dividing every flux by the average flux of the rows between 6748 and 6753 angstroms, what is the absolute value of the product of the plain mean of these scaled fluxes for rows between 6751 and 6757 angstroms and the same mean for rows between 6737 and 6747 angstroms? 0.99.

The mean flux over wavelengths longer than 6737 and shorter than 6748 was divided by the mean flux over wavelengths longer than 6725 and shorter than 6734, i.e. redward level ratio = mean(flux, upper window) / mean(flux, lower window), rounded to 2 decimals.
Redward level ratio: 0.93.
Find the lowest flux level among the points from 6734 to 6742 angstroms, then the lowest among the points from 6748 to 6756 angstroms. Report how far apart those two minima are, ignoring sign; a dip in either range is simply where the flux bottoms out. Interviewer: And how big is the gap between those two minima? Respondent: 0.16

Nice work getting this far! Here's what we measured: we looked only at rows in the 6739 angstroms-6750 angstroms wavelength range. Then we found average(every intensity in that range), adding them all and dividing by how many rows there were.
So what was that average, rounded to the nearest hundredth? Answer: 1.58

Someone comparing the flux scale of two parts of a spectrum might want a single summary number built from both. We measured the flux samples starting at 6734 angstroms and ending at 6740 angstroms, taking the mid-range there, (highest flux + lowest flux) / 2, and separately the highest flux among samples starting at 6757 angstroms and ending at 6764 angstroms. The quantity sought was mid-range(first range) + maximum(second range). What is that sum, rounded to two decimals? 3.01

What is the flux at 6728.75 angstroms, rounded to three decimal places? 1.729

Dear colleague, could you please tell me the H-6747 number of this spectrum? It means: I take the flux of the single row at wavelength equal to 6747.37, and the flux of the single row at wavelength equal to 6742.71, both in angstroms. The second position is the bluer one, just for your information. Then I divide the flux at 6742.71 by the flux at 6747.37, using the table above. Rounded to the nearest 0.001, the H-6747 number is 1.136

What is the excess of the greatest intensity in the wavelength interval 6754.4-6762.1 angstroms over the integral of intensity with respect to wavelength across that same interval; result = -10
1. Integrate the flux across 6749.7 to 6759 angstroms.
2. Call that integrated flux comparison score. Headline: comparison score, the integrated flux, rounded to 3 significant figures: 14.0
